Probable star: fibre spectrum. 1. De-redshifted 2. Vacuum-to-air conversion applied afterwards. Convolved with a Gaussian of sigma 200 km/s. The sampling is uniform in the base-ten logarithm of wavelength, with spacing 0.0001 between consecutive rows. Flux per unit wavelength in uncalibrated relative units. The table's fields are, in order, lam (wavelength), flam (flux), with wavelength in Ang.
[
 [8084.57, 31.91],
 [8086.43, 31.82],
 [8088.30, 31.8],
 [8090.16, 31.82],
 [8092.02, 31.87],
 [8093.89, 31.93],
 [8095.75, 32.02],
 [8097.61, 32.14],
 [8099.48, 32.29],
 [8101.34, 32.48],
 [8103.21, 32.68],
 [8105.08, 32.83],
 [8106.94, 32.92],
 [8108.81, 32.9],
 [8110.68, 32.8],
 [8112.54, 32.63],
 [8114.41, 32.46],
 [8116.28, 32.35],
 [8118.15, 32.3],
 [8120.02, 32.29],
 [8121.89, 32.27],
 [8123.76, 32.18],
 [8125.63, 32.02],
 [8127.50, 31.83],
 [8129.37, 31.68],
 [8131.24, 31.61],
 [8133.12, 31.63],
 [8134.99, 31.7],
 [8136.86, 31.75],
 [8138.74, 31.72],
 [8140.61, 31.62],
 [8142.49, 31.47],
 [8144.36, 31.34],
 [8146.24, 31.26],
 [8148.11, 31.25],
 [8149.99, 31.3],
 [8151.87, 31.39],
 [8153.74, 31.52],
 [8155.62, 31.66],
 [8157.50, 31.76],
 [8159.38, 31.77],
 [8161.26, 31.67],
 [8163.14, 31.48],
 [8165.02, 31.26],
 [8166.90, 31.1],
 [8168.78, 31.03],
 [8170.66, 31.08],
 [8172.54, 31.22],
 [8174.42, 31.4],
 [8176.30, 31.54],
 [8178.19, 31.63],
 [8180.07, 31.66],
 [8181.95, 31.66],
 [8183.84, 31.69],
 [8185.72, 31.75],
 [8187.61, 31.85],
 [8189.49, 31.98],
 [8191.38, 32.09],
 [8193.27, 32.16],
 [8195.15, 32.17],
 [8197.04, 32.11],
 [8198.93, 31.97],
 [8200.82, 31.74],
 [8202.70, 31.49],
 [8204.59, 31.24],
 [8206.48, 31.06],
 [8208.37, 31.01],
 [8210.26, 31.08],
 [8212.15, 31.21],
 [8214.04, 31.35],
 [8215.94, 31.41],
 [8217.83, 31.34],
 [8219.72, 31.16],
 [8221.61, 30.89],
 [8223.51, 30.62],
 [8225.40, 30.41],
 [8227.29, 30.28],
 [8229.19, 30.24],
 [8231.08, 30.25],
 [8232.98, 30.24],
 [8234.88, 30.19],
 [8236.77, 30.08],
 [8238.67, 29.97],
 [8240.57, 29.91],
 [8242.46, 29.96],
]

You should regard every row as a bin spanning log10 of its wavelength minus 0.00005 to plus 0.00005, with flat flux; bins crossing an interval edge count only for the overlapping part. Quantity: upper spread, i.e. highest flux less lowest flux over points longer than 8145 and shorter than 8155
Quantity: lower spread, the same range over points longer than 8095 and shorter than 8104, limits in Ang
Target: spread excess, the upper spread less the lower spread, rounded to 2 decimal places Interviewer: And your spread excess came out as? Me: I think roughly -0.39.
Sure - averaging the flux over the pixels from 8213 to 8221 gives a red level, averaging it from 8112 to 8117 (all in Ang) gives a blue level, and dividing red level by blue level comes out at 0.964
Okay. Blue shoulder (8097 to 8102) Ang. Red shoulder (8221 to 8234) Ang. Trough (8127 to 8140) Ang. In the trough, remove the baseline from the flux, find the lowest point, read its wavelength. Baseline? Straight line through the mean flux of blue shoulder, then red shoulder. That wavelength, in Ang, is 8131.24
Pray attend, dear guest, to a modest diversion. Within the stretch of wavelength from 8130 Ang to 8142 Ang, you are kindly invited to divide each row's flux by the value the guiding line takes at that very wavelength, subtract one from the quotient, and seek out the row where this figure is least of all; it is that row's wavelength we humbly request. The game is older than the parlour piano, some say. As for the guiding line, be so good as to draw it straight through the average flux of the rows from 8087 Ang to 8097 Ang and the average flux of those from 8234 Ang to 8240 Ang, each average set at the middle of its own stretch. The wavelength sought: 8131.24 Ang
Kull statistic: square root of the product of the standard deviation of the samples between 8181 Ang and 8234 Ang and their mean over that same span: 4.4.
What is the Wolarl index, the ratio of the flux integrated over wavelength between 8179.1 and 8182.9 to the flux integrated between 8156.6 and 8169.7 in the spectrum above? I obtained 0.29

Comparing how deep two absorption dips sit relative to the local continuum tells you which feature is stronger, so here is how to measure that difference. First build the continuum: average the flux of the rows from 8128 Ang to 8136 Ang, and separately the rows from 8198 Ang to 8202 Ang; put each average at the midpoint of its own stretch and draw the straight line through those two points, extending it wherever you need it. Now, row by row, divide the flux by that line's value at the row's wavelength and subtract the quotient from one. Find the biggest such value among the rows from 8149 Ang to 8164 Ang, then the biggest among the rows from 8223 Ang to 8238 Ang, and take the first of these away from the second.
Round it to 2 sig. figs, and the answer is 0.046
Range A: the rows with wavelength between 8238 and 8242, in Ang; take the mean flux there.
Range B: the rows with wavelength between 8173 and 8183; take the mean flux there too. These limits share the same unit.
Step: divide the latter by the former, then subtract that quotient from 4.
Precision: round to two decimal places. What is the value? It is 2.95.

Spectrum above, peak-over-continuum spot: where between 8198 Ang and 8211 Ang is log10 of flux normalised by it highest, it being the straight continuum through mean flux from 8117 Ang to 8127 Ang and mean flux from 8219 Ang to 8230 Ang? 8198.93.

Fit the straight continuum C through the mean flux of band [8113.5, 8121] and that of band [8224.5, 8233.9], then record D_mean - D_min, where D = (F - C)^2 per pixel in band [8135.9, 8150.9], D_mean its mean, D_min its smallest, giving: 0.12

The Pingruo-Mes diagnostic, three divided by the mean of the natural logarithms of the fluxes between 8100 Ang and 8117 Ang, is 0.860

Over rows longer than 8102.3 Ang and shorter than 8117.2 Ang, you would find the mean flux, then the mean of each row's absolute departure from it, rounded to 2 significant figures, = 0.17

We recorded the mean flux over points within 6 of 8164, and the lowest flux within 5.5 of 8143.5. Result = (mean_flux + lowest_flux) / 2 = 31.3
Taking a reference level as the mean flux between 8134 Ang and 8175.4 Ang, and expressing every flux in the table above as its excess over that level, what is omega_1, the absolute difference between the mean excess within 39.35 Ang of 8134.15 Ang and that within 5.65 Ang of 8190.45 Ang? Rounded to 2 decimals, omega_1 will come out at 0.13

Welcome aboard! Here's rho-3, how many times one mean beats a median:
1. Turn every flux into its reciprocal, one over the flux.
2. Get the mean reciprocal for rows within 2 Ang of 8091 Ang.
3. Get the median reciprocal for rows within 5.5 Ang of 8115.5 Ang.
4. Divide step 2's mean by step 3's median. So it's 1.02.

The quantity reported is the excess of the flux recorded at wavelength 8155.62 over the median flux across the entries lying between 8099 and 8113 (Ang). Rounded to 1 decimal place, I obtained -1.1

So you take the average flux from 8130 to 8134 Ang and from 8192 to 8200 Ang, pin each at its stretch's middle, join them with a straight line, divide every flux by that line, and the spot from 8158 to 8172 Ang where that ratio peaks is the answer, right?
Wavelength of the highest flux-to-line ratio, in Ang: 8159.38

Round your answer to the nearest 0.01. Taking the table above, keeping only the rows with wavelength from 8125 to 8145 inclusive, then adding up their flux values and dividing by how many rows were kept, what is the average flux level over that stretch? 31.67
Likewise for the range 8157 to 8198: 31.64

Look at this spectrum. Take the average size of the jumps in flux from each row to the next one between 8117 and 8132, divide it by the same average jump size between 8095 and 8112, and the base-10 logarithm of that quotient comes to -0.11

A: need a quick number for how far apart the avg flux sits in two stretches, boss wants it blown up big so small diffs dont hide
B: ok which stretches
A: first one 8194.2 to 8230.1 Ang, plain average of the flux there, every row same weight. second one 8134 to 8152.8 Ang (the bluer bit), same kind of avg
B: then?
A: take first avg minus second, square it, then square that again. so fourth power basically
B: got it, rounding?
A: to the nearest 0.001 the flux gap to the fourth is 0.006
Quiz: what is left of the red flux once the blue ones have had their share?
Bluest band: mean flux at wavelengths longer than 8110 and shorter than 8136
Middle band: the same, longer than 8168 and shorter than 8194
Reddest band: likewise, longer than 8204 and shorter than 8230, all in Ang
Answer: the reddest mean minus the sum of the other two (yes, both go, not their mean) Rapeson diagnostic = -32.8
